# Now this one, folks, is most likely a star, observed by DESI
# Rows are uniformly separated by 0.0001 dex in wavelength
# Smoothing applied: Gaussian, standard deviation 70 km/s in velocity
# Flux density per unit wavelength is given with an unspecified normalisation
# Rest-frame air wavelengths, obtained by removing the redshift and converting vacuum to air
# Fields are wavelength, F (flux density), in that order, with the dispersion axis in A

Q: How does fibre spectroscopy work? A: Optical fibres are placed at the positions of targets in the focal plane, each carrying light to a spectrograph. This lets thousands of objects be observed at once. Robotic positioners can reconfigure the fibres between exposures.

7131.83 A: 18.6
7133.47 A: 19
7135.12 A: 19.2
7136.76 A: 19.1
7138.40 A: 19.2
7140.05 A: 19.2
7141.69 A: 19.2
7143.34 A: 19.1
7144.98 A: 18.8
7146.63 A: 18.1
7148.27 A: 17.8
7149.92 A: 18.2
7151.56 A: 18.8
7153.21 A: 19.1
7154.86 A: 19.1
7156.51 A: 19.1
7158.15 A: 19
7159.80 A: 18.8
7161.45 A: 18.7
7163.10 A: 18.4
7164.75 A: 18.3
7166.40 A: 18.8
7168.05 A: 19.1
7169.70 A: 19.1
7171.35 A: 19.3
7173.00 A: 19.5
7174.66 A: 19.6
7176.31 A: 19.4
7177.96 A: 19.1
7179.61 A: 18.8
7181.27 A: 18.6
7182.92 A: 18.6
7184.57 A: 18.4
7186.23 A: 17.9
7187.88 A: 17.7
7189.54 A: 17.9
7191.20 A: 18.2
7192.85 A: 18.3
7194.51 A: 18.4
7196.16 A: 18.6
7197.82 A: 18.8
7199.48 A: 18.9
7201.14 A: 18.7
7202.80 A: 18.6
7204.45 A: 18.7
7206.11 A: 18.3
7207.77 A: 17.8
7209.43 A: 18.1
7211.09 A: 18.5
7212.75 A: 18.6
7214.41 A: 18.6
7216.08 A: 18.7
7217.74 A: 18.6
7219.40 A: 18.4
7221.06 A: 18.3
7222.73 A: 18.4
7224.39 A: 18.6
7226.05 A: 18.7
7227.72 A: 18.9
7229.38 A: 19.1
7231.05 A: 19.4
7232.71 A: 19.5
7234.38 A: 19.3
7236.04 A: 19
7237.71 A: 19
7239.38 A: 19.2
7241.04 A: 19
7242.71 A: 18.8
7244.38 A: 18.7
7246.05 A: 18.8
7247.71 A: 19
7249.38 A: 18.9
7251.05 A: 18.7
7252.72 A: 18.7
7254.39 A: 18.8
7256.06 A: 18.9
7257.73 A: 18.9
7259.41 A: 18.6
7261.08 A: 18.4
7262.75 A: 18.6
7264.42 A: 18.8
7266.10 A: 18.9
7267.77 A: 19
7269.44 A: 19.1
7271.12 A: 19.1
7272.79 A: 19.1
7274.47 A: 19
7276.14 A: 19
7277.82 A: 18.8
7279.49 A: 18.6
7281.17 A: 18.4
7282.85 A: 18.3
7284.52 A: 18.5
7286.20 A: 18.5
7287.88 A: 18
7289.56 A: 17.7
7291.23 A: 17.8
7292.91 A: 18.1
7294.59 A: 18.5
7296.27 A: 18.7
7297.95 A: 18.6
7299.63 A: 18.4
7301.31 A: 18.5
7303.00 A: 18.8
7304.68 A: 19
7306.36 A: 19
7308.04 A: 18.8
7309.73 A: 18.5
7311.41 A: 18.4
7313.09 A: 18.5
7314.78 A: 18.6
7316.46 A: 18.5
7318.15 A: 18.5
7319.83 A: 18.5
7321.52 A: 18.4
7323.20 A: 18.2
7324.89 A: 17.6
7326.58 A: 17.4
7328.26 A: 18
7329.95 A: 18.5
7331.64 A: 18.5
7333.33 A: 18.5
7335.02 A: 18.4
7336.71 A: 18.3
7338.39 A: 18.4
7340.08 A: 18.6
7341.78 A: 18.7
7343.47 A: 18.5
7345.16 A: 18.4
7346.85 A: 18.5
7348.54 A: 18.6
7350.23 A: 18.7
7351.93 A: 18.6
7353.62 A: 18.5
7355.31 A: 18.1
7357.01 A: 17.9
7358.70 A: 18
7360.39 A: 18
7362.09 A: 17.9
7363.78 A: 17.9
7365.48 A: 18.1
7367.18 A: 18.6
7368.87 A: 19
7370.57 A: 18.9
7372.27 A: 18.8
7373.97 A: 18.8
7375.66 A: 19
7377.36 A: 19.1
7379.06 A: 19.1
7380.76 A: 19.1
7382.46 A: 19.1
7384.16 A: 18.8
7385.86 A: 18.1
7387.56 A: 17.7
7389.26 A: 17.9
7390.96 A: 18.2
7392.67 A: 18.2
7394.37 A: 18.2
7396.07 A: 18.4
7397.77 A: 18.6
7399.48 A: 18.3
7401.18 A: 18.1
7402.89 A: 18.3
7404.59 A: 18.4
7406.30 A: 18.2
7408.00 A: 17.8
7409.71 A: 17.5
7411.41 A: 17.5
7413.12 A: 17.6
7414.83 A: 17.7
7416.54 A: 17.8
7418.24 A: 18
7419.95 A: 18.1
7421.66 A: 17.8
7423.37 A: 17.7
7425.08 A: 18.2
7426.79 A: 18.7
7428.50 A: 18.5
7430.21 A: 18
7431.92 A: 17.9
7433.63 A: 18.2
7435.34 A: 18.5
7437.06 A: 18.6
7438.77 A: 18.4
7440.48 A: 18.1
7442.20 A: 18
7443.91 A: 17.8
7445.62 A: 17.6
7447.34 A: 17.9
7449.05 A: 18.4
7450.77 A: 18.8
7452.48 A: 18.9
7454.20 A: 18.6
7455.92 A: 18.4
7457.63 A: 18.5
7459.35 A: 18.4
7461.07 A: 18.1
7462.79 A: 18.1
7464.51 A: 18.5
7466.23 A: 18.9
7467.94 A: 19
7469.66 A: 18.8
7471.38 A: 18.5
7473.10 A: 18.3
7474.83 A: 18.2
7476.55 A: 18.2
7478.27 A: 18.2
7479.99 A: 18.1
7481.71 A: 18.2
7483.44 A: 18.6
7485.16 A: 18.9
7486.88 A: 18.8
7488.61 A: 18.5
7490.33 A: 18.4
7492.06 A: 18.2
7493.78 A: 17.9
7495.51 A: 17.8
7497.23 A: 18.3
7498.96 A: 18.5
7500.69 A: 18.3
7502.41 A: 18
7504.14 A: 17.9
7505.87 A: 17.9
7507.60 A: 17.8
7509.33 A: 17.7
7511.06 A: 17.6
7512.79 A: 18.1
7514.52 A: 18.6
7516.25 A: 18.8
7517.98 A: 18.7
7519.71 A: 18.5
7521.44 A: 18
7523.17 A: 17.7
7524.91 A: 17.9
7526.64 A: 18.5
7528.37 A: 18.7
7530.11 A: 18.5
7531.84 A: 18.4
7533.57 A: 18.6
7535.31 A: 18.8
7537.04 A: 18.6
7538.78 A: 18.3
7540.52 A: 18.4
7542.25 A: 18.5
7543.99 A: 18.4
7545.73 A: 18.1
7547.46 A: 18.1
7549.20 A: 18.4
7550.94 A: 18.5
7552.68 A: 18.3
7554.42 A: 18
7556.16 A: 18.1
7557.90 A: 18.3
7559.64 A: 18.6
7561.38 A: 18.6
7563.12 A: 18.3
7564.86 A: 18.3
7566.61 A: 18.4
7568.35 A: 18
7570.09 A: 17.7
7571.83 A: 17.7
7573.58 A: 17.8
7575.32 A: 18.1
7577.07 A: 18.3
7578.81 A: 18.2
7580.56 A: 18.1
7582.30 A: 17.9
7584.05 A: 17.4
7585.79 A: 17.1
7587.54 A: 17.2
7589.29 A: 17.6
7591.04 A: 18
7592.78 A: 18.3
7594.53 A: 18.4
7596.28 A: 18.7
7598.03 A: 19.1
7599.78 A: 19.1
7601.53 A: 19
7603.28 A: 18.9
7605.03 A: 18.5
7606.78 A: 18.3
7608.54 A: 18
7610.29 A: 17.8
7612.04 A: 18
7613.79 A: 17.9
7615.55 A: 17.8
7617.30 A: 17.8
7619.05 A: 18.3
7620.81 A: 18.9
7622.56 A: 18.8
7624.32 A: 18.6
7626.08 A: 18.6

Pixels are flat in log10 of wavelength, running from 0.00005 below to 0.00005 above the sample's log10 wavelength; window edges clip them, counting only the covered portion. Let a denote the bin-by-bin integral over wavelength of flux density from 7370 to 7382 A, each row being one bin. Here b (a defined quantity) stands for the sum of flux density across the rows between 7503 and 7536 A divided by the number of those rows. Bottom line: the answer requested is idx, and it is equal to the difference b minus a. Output -209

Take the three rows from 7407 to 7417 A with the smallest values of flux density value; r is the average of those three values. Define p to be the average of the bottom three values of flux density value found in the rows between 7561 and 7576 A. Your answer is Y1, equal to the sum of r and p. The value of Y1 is 35.3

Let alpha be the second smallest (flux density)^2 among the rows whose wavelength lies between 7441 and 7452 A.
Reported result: 317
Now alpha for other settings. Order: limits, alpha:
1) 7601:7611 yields 324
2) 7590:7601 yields 335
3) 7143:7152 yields 328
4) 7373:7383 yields 361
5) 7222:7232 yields 346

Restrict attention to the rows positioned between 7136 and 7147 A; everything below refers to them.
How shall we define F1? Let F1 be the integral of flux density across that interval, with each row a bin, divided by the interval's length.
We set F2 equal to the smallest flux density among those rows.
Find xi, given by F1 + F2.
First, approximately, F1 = 19.0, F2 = 18.1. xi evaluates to 37.1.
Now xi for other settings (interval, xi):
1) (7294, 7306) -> 37.1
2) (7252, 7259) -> 37.5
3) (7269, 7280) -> 37.6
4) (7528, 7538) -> 37.0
